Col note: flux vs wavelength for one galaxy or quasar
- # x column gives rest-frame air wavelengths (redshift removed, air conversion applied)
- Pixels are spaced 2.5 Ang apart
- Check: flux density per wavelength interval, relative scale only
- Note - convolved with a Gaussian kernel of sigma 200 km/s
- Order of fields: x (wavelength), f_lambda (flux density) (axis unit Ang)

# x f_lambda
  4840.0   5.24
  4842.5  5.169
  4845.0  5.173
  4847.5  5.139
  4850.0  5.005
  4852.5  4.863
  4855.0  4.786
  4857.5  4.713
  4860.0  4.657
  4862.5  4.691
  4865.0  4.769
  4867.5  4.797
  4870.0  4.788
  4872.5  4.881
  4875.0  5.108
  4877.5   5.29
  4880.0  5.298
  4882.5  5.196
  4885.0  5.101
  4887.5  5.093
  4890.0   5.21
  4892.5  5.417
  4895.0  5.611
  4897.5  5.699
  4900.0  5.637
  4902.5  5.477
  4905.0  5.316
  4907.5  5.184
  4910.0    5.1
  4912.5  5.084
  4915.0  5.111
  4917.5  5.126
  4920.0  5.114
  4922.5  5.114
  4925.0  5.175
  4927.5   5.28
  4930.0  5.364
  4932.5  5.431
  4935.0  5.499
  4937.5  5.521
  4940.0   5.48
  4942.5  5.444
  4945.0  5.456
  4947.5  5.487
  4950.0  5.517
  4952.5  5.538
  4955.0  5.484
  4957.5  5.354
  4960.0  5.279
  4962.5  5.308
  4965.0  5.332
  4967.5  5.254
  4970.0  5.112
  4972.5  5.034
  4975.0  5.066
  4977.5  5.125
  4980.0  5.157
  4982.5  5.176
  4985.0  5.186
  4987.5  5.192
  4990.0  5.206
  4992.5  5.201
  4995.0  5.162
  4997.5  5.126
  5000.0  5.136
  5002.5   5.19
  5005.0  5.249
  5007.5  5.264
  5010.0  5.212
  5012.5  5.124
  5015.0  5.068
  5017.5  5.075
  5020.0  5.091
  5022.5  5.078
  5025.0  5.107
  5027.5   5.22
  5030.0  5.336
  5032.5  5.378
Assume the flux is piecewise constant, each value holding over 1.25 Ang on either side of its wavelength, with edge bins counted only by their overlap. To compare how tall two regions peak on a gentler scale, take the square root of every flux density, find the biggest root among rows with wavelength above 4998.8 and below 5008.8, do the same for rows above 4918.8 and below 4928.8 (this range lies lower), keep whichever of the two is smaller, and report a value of 2.29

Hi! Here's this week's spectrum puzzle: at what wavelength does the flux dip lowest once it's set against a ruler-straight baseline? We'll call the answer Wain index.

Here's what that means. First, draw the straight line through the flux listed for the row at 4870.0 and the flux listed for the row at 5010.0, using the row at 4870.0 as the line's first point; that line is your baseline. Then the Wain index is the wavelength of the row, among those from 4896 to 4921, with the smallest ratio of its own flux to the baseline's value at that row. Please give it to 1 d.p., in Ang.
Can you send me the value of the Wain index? 4912.5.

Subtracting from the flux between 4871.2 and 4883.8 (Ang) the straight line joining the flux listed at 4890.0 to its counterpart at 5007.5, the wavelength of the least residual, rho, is 4872.5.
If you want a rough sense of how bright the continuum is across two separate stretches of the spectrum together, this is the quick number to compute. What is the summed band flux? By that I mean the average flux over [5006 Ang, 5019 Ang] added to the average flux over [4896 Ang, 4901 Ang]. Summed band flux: 10.8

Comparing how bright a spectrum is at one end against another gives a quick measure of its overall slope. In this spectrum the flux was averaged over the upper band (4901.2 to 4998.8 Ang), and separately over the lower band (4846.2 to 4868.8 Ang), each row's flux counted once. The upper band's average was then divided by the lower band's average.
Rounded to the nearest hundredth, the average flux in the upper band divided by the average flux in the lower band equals 1.09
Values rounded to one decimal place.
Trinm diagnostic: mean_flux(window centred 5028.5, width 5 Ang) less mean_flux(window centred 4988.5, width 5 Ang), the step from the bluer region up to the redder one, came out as 0.1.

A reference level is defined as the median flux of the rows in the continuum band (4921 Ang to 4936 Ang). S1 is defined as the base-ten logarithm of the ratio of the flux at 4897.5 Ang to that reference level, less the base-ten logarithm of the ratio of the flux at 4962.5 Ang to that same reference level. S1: 0.031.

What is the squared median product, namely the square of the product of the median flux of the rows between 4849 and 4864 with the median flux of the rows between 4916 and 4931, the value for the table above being 598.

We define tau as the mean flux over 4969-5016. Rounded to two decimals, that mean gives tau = 5.16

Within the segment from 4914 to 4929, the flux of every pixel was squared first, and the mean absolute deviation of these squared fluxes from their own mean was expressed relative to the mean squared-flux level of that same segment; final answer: 0.019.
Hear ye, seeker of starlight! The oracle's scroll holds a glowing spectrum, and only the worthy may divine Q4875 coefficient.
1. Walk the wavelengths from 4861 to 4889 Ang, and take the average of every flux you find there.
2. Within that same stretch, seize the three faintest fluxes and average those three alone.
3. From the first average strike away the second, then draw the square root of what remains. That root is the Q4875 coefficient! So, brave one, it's 0.50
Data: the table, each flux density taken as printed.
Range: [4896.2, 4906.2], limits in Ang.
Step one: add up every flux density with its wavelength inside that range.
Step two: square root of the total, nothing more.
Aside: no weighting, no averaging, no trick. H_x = 4.70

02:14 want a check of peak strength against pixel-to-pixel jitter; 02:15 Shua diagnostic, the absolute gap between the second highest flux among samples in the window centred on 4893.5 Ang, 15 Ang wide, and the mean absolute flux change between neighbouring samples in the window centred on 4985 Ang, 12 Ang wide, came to 5.6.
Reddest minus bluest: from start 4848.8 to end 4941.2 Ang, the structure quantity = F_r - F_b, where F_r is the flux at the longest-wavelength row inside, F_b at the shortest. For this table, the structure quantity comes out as 0.5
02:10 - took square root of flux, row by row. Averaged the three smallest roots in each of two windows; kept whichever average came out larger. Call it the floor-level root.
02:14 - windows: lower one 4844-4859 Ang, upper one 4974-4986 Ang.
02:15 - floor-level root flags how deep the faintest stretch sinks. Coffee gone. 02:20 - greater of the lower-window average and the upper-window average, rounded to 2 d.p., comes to 2.26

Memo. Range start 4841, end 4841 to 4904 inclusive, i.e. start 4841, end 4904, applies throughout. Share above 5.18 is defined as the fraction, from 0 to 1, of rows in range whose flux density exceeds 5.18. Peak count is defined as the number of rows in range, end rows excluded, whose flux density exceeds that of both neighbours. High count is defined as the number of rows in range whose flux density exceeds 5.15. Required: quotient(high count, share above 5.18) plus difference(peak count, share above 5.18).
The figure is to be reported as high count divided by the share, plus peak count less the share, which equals 34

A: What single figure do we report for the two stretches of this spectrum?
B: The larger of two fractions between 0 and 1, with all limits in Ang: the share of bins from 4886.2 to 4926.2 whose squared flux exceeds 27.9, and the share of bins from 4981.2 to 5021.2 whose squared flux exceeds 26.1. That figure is 0.81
